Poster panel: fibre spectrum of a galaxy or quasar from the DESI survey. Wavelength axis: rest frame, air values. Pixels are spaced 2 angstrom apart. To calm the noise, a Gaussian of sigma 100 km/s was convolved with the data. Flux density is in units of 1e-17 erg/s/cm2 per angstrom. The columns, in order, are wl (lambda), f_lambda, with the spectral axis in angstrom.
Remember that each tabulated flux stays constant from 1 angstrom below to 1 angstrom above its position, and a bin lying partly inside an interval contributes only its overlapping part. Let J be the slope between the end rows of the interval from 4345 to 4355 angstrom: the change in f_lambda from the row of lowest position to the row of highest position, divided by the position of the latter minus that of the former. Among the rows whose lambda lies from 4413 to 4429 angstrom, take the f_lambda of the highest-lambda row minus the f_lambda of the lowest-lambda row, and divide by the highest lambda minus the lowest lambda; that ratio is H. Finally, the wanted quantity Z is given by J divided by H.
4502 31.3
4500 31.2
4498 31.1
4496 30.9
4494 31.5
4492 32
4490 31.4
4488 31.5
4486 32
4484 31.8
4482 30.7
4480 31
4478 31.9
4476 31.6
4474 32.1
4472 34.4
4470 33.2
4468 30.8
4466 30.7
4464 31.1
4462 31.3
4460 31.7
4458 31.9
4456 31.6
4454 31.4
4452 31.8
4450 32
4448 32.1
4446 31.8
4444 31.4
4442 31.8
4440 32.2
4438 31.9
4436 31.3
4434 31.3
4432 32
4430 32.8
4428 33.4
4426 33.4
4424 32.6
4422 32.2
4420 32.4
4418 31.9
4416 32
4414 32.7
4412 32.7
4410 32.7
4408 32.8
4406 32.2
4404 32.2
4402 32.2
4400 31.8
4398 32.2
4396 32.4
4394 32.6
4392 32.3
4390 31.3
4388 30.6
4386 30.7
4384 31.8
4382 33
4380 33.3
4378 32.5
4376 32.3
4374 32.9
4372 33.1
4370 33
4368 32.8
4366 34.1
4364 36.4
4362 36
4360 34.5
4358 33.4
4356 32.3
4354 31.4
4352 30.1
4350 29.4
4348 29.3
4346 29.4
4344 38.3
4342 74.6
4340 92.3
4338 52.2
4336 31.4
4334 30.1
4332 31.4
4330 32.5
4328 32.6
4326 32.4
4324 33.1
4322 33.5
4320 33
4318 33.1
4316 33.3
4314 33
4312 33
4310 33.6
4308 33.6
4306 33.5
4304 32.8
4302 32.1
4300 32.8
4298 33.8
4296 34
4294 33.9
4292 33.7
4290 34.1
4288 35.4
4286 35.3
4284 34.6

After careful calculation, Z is 5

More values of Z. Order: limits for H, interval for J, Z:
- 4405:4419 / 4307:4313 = 6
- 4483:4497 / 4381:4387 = 8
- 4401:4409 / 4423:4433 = -1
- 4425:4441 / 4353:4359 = -6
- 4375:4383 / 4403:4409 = 1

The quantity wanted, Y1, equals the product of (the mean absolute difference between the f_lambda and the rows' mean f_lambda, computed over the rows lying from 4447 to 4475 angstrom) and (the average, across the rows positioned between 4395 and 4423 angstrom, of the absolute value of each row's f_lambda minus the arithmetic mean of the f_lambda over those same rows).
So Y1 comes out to 0.2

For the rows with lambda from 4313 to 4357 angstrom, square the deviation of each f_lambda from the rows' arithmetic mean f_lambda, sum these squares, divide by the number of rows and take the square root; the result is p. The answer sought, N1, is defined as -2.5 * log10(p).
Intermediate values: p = 15.4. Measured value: -3.0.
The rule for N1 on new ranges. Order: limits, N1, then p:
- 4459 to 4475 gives -0.2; 1.2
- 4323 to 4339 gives -2.1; 6.8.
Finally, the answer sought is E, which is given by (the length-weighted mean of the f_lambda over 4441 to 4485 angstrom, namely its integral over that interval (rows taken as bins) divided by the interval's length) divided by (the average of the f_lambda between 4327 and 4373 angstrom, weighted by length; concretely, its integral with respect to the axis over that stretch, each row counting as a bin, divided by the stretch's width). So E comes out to 0.84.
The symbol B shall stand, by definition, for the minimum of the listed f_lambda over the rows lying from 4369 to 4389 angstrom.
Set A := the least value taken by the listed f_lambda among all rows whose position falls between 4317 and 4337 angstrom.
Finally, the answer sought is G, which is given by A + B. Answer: 61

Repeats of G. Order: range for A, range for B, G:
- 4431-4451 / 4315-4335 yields 61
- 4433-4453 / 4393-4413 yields 63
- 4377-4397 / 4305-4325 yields 64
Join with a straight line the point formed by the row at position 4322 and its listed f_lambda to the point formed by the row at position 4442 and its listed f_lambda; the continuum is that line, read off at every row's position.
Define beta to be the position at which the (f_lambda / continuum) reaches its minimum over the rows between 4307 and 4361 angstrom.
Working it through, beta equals 4348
